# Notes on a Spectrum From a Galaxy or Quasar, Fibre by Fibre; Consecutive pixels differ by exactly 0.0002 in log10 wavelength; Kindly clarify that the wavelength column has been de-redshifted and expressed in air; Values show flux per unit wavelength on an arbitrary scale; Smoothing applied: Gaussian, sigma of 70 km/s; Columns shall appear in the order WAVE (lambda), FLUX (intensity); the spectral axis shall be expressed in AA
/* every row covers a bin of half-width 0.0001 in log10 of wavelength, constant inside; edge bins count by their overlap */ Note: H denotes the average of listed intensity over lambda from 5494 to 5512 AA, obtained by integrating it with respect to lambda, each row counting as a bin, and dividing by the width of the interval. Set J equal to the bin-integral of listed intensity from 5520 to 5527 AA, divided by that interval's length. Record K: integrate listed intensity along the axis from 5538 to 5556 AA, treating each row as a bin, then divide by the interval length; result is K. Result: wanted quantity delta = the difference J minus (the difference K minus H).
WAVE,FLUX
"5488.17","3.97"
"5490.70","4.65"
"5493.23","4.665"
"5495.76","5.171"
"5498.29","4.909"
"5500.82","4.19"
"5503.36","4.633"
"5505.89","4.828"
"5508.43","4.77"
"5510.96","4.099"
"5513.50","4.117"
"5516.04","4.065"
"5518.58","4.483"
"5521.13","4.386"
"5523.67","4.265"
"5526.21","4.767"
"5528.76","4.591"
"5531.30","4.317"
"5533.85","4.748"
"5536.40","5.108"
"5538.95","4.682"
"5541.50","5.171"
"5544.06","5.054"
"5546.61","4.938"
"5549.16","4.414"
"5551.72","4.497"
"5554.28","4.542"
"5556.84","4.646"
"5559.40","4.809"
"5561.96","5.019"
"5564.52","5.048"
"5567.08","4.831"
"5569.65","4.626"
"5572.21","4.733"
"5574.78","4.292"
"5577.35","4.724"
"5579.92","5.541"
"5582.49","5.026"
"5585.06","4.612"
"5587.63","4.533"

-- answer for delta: 4.37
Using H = 4.7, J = 4.5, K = 4.75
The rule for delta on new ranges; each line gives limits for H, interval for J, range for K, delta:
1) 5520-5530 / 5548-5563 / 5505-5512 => 4.58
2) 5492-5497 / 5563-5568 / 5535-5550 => 4.97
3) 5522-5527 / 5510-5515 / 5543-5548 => 3.60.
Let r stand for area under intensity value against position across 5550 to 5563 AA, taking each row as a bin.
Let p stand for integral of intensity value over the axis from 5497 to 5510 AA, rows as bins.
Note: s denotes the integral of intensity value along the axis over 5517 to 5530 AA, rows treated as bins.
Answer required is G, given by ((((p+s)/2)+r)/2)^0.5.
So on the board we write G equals 7.76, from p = 60.5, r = 60.9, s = 58.3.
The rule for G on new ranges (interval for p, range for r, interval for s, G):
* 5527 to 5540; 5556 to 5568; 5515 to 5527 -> 7.60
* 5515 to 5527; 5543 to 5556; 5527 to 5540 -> 7.67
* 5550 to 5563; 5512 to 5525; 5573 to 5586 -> 7.66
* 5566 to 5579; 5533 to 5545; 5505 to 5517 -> 7.61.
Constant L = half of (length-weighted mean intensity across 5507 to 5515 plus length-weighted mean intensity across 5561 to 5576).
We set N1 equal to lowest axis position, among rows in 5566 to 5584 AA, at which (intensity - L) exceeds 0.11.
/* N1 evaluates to 5567.08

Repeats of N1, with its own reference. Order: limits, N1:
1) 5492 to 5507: 5493.23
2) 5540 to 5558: 5541.50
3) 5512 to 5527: 5526.21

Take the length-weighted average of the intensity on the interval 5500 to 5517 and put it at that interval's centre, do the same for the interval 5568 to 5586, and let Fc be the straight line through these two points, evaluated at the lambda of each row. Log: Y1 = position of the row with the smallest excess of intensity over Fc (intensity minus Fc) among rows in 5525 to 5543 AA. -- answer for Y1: 5531.30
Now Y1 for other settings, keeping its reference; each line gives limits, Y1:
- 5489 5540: 5516.04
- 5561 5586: 5574.78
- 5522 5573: 5523.67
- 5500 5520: 5516.04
